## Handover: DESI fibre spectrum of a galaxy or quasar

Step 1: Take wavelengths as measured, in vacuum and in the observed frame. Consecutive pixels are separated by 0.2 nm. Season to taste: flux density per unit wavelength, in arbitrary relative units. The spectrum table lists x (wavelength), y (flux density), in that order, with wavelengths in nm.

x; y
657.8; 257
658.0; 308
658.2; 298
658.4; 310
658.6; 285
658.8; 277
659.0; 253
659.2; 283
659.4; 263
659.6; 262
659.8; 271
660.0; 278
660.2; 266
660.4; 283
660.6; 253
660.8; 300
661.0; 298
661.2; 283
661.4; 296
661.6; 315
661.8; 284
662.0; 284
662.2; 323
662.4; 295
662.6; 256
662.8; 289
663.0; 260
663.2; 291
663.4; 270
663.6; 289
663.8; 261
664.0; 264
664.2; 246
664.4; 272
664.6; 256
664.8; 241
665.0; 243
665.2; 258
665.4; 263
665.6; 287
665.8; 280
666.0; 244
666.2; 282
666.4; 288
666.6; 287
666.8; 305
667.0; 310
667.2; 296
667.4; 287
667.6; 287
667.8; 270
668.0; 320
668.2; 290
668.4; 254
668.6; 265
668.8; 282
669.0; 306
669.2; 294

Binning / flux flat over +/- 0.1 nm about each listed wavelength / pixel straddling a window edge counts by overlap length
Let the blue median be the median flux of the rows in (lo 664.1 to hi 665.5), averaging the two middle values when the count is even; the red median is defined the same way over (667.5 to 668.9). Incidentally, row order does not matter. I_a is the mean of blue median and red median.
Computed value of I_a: 269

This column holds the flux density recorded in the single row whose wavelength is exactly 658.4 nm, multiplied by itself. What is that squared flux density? 96100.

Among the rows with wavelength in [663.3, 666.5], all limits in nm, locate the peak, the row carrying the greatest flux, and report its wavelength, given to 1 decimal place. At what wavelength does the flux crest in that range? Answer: 663.6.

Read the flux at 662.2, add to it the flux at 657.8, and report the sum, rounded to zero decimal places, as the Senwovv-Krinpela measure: 580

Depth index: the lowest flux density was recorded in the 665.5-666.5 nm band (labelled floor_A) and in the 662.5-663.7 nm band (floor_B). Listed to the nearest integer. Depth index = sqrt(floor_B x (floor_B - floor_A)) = 55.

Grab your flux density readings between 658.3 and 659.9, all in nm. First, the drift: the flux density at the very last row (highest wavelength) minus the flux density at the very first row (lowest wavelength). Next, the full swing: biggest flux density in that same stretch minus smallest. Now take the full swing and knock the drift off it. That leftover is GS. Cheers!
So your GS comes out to 96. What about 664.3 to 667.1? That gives 31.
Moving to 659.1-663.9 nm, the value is 92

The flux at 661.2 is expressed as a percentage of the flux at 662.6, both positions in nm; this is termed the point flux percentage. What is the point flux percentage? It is 111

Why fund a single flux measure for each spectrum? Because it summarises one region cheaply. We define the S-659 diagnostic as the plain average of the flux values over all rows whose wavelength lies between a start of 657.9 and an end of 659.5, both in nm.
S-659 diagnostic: 285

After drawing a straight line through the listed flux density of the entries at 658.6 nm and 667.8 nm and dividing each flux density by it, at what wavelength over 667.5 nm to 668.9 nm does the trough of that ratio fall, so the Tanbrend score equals 668.4 nm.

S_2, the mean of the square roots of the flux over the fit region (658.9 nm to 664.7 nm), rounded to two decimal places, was 16.65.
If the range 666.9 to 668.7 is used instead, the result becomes 16.92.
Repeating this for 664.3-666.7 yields 16.32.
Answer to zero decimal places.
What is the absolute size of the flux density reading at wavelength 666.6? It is 287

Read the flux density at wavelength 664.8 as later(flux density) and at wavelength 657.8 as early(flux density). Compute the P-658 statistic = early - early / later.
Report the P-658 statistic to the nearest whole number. 256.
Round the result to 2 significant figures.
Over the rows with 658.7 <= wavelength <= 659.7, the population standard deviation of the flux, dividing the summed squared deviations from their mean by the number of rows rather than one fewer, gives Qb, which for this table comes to 11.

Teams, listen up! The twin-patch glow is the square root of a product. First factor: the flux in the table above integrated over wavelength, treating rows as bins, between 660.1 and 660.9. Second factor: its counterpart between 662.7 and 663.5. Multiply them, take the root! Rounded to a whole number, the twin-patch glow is 221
